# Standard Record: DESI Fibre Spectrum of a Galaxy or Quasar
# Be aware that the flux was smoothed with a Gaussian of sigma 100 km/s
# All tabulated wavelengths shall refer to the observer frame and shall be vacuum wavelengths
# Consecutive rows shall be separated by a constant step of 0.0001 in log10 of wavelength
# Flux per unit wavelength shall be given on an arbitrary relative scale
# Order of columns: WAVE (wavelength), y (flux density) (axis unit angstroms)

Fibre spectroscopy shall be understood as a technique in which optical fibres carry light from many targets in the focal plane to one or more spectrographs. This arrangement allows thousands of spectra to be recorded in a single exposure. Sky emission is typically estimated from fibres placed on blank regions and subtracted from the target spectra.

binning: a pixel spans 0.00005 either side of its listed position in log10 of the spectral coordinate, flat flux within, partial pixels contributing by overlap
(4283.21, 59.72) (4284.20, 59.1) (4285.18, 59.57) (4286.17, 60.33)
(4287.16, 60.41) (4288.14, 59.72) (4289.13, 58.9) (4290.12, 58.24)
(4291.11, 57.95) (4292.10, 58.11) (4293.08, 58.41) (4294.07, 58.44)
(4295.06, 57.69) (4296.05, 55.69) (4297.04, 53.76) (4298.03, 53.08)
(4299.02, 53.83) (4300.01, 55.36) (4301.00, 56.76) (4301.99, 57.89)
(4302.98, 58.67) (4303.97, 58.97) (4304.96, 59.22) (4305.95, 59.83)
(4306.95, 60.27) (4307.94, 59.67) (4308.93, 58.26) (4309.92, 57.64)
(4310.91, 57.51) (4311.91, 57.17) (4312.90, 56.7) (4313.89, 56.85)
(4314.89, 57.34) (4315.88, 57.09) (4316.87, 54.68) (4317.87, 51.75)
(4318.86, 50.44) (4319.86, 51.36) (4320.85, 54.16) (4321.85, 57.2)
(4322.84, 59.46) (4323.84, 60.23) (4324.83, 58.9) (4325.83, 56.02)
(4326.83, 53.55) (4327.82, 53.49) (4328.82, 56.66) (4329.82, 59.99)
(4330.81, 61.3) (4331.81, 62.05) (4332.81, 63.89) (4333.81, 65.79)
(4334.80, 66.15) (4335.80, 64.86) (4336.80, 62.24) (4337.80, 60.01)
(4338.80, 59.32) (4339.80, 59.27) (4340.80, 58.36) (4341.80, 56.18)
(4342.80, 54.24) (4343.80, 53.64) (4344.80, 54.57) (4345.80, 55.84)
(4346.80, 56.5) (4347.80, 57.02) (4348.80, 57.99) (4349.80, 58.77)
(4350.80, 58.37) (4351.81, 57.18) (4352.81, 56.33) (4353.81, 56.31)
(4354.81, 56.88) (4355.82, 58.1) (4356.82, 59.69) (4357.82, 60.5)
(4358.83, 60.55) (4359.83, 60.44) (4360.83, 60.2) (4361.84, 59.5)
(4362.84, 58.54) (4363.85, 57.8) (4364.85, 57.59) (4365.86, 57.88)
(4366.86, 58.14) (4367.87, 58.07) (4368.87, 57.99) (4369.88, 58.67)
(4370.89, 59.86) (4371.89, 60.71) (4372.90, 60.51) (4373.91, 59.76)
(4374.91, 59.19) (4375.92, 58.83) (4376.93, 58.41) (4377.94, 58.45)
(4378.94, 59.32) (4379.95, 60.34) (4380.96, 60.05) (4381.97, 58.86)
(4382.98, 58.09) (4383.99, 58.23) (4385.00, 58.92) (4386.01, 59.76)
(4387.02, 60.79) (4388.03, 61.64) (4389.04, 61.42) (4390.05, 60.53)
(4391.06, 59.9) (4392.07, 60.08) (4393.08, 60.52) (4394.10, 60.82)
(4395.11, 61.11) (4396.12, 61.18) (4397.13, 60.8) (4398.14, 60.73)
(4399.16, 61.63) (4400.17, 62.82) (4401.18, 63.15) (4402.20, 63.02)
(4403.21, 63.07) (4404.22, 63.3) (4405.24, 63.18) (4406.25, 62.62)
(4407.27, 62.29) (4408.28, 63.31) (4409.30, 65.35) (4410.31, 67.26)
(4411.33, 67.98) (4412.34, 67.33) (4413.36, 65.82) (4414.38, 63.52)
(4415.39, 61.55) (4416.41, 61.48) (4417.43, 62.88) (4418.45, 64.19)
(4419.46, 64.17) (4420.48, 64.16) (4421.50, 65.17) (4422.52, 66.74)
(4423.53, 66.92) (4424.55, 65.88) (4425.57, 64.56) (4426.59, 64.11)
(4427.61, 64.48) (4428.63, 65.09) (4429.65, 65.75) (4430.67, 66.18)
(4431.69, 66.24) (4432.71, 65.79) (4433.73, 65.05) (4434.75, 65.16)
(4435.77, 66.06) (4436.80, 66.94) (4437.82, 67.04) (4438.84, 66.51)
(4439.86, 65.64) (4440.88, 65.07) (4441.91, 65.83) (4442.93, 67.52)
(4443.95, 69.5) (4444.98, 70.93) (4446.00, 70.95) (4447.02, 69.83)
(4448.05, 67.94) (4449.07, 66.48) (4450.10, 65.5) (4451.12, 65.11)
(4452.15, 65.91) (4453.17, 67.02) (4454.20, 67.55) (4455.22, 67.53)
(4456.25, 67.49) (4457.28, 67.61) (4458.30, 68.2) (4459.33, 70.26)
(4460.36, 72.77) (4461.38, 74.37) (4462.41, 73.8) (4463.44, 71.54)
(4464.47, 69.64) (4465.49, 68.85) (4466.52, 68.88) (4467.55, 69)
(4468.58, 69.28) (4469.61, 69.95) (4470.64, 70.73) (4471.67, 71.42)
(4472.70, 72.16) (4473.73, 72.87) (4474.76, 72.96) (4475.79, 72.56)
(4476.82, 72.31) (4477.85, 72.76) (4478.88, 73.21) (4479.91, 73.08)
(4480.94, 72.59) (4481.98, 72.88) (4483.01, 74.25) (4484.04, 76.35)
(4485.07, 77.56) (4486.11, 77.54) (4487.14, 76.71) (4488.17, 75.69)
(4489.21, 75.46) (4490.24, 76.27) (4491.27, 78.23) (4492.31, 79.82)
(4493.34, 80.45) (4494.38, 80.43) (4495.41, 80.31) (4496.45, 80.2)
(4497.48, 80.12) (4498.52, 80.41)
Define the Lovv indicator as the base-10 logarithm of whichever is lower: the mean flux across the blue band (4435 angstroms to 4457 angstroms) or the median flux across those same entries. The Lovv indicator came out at 1.83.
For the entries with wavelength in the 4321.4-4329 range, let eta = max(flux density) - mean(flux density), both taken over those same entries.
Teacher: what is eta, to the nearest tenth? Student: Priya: 3.3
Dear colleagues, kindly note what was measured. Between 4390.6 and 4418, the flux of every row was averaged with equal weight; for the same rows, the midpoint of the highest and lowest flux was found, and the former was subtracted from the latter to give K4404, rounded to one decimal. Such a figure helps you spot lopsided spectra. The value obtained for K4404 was 1.1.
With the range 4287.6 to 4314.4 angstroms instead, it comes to -0.9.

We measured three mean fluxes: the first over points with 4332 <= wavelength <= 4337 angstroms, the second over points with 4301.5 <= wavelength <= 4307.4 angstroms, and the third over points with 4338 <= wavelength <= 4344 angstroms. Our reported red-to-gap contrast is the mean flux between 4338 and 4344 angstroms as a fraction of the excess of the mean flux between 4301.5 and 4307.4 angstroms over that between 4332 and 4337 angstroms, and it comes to -10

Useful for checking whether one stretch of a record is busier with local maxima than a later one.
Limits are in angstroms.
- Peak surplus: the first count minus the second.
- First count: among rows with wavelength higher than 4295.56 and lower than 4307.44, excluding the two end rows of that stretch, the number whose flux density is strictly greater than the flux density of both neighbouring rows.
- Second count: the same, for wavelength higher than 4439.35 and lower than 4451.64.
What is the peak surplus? -1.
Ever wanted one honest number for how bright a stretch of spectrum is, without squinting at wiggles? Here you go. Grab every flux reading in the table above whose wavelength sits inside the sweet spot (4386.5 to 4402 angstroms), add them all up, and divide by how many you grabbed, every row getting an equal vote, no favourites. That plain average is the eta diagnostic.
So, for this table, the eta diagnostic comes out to 61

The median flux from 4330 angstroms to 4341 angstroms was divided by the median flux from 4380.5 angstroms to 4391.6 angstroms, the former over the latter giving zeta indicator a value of 1.04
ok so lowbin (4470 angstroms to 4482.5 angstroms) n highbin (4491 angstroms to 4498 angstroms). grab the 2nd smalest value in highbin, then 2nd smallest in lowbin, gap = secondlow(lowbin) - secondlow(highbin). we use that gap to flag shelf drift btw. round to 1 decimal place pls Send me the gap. -8.4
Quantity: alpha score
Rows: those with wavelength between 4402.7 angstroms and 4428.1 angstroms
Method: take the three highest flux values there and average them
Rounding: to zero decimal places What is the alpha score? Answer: 68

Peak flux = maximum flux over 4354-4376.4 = 60.71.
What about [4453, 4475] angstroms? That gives 74.37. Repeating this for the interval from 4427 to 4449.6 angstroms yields 70.95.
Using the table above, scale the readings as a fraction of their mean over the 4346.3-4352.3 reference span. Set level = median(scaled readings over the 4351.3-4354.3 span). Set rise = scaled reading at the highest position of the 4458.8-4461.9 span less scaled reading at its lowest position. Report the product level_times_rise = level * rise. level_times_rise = 0.070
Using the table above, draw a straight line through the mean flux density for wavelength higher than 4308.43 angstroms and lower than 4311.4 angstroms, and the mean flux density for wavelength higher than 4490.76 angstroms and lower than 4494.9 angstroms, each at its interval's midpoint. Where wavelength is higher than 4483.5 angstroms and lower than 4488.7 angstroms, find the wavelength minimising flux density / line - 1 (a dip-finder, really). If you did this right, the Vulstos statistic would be 4488.17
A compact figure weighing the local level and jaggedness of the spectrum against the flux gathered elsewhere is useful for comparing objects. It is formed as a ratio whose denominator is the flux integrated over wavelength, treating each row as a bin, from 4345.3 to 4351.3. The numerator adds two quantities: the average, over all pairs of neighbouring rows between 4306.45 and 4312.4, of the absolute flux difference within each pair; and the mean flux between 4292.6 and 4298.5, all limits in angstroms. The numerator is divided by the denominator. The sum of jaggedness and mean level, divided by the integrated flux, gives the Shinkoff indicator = 0.16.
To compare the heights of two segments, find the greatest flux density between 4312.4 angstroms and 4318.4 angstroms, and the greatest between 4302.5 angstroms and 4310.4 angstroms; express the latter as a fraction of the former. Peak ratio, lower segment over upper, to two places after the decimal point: 1.05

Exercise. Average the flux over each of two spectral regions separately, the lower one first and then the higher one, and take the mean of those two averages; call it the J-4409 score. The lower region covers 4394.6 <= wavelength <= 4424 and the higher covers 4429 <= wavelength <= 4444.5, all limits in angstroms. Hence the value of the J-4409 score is 65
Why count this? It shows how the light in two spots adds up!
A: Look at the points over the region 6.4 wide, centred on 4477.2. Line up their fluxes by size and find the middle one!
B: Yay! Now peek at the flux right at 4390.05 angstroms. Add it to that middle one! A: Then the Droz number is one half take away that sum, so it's -133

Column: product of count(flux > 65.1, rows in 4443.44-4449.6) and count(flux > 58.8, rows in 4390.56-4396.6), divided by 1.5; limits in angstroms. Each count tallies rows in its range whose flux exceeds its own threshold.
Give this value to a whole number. 24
